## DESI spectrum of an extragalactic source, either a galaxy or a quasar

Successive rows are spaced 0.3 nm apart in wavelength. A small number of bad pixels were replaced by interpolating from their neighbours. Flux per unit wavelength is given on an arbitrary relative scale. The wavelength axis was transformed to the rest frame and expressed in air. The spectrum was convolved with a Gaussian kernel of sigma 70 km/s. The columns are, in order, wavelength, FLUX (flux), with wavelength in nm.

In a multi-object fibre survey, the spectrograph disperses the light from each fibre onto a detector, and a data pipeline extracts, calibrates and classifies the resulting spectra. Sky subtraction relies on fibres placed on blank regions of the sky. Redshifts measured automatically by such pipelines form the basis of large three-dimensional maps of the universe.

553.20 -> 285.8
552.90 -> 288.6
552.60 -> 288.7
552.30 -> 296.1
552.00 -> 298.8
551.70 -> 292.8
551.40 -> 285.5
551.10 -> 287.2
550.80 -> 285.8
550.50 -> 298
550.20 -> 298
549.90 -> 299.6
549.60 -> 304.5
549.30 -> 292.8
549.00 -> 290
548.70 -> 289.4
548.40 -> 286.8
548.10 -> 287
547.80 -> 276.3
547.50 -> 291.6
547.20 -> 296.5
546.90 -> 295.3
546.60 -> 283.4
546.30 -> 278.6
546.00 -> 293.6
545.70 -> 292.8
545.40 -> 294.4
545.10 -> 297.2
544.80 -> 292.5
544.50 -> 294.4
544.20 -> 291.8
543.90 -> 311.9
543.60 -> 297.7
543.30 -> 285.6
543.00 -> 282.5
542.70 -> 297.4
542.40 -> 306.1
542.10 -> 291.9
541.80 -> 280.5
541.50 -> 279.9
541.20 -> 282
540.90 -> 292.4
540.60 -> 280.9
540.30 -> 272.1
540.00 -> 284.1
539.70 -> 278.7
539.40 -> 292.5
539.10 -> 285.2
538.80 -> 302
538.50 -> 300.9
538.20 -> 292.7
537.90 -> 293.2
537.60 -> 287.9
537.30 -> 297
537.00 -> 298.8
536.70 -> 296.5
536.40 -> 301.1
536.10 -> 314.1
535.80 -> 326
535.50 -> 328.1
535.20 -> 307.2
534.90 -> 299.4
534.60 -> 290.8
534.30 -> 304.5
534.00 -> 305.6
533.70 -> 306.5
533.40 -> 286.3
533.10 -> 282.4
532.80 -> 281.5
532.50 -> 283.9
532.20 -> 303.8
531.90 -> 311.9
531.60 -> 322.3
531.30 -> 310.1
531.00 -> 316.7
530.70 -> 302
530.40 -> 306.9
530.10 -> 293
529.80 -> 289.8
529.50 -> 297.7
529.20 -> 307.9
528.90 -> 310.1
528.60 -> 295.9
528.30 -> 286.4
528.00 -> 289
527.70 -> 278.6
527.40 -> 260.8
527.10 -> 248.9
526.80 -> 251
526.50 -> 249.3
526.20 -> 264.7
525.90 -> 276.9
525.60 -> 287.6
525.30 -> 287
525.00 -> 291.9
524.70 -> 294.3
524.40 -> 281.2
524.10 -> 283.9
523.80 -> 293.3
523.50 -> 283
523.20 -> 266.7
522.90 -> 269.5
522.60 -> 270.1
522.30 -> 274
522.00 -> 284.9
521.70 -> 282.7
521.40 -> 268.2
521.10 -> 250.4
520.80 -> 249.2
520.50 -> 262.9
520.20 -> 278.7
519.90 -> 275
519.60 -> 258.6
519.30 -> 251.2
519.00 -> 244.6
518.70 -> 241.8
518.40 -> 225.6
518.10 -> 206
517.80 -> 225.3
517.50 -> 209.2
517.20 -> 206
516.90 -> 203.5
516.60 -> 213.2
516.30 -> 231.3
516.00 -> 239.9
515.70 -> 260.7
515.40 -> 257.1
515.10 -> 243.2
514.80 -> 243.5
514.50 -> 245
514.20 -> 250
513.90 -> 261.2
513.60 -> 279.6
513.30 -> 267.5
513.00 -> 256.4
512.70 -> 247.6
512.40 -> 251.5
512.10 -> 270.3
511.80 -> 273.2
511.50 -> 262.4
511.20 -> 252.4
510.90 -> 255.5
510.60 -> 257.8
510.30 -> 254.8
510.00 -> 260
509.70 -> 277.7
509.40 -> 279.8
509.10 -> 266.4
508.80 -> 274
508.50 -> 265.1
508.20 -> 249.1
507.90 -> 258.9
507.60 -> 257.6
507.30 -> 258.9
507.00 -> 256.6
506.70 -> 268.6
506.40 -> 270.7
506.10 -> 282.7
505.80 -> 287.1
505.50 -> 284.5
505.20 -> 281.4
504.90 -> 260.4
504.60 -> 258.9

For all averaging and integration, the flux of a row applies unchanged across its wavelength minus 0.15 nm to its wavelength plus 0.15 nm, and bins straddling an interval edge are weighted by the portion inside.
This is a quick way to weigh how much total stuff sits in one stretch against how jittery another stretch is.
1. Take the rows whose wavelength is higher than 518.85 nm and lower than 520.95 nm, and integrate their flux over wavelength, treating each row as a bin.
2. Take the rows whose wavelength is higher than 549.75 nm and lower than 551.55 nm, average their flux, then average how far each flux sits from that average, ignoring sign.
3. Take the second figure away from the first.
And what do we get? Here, 540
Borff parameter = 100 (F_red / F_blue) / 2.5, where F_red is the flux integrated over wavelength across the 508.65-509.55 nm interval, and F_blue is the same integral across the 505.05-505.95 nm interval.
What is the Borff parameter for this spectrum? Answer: 38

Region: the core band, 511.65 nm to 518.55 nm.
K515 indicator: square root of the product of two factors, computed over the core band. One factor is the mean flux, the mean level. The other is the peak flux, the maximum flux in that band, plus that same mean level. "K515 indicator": 355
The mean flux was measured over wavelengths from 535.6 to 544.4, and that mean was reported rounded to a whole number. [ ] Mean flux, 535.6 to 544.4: 293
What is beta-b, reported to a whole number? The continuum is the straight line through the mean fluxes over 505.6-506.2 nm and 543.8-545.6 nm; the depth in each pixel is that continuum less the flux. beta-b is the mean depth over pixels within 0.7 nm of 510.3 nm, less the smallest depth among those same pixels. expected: 17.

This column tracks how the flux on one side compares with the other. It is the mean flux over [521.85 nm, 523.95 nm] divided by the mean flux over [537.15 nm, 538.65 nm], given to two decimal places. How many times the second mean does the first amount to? 0.94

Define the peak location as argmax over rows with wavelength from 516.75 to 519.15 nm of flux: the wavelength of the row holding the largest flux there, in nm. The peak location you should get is 519.00 nm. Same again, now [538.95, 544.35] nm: 543.90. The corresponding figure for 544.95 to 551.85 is 549.60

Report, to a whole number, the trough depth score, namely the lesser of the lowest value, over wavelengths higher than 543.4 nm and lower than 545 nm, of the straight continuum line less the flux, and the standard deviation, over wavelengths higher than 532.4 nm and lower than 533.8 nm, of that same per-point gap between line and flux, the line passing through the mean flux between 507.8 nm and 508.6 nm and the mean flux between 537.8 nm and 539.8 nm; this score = -14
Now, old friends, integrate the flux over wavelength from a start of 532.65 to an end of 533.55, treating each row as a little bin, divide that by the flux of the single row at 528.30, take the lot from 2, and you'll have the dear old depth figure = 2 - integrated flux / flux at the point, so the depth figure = 1.11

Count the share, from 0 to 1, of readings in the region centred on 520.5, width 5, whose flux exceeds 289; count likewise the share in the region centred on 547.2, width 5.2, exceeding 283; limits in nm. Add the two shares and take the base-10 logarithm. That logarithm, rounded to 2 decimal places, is -0.05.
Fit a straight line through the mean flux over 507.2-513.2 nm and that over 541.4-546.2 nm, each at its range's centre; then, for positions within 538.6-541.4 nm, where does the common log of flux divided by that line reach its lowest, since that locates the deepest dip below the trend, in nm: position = 540.30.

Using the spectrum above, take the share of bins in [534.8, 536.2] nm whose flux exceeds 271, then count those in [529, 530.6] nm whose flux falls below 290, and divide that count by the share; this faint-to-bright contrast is 1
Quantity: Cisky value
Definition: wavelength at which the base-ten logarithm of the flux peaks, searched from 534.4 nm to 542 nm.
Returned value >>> 535.50 nm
